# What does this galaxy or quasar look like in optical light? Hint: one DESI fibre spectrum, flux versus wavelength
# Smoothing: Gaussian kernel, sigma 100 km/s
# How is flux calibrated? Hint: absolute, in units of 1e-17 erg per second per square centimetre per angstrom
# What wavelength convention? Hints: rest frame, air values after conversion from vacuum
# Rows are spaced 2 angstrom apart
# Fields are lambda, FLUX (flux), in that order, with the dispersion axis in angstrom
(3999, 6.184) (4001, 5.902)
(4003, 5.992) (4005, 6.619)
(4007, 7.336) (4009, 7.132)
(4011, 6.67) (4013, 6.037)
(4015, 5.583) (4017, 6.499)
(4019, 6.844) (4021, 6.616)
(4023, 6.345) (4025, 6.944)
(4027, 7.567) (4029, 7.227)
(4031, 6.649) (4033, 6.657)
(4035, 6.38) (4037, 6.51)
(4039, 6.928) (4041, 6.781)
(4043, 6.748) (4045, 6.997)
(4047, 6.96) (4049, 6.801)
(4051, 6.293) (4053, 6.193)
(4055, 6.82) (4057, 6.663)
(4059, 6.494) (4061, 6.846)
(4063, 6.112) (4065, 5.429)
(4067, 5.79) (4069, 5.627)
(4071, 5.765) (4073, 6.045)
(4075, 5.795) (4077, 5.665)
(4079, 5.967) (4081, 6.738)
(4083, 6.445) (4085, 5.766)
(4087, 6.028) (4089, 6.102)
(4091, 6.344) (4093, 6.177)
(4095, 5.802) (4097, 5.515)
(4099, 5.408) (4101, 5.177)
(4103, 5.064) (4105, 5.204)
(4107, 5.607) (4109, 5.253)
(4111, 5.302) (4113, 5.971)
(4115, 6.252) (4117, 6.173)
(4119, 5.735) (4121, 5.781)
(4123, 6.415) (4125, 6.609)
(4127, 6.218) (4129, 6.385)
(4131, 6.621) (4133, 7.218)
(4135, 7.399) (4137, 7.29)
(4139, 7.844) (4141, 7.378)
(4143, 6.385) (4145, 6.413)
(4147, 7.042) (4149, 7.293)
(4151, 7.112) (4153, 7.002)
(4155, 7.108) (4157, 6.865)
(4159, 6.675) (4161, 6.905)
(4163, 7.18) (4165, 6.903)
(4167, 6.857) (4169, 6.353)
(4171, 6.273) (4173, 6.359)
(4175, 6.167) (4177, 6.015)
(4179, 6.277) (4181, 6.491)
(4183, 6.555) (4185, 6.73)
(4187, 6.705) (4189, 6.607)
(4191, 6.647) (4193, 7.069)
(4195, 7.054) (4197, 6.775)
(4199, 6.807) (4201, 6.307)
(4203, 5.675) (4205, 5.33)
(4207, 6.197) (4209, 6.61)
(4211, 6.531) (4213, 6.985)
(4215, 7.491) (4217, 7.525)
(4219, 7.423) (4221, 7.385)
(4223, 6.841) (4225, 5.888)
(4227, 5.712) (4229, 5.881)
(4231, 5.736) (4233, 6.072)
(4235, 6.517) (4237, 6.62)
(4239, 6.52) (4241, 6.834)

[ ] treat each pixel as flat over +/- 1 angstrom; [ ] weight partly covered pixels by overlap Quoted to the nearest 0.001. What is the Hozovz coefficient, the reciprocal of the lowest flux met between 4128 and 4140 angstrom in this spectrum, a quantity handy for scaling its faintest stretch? 0.157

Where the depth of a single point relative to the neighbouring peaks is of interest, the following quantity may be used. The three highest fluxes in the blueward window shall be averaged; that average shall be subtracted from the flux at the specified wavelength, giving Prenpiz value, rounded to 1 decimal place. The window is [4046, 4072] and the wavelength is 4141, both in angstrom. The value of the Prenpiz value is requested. 0.5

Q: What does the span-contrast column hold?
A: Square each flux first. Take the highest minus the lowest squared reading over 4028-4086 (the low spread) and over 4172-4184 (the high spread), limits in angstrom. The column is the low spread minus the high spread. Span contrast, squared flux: 16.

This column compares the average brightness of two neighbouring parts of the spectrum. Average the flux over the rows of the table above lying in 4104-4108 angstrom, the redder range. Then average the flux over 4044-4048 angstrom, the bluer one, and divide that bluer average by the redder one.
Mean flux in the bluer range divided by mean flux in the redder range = 1.3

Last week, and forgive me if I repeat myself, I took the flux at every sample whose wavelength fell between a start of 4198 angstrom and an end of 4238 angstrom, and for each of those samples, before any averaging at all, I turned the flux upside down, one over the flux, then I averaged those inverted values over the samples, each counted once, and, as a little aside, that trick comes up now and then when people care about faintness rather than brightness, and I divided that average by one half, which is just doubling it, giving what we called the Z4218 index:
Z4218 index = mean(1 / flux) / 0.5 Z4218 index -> 0.312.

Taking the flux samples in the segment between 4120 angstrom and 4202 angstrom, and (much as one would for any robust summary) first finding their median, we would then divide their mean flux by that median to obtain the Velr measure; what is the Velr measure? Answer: 1.00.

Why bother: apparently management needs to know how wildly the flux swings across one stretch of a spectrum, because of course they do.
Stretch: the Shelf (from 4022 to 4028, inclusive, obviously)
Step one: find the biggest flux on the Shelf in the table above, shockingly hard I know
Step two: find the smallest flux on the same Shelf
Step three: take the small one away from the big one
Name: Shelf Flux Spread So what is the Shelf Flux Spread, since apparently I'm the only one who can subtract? 1.2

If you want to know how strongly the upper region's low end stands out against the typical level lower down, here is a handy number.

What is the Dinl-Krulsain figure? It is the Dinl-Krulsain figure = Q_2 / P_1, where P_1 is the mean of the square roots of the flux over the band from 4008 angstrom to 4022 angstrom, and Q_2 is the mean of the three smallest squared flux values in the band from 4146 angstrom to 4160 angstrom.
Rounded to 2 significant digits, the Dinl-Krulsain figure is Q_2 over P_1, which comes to 18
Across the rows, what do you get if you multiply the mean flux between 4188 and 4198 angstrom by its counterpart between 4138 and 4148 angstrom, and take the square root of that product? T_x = 6.92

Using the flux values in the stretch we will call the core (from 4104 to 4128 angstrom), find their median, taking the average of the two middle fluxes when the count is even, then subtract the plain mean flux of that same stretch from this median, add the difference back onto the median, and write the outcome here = 5.9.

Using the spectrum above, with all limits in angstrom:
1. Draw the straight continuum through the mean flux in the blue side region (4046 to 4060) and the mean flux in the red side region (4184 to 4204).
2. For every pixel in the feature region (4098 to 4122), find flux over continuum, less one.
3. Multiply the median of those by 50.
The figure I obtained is -8.4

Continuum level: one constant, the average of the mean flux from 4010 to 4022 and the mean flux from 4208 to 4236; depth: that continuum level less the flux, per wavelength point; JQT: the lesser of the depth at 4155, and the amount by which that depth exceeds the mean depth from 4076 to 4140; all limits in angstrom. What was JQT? -1.0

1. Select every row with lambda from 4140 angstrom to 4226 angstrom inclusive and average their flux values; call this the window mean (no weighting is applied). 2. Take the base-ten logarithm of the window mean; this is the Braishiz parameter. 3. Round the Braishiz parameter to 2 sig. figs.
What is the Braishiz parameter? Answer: 0.83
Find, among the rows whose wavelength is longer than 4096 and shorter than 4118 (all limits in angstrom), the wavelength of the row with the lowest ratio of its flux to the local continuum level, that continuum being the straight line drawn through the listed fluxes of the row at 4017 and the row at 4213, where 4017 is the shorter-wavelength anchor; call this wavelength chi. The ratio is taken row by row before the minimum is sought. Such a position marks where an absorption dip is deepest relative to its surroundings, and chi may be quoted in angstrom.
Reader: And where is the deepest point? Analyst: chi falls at 4103 angstrom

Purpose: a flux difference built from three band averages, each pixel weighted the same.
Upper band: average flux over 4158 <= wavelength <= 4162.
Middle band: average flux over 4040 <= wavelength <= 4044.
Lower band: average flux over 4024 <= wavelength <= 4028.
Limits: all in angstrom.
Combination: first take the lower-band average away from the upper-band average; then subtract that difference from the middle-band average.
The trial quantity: 7.2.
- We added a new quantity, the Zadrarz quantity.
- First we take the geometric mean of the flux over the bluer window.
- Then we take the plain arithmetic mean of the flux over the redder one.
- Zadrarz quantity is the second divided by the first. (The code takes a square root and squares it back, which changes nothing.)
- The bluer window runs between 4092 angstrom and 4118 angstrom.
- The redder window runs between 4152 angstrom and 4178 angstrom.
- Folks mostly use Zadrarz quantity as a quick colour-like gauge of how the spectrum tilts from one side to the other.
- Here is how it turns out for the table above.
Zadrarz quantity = 1.19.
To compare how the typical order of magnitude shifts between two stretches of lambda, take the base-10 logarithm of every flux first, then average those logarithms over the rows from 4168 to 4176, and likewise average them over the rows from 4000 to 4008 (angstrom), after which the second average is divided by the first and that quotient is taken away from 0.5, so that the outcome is -0.513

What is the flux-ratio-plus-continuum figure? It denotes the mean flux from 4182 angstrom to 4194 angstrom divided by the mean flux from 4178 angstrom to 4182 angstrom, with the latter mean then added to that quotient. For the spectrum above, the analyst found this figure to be 7.44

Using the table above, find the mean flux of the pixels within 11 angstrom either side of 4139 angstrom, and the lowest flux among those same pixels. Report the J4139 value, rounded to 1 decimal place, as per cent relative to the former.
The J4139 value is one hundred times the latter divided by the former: 90.9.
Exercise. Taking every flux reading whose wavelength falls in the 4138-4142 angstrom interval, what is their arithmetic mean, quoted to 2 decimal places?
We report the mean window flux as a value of 7.61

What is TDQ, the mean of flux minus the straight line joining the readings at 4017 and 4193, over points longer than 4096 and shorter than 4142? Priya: -0.7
